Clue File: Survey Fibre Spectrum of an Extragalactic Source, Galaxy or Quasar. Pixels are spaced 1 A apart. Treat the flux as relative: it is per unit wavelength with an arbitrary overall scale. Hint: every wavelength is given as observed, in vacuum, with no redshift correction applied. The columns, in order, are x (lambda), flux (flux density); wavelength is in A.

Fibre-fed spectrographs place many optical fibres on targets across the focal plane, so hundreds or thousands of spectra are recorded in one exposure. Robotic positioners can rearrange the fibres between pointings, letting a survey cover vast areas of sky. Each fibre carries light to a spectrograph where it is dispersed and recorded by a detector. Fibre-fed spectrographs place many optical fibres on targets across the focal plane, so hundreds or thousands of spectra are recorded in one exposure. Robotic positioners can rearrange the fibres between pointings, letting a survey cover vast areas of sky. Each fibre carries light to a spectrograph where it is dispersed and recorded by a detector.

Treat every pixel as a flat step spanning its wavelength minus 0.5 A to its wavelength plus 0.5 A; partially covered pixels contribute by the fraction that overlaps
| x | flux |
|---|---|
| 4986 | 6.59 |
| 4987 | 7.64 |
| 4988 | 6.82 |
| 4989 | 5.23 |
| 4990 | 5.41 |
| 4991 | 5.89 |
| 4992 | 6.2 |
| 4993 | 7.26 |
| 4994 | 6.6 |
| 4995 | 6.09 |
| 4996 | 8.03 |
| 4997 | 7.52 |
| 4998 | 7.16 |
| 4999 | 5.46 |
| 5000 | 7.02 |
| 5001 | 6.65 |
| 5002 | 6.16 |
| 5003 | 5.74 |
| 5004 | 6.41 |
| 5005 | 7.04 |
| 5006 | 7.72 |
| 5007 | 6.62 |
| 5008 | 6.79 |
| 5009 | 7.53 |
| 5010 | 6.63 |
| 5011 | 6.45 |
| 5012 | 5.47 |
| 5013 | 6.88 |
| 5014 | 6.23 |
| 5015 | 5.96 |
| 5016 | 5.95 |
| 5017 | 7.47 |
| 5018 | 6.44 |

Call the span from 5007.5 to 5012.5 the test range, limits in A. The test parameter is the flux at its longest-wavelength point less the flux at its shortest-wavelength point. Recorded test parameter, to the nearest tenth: -1.3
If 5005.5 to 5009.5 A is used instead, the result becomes -0.2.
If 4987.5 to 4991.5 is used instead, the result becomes -0.9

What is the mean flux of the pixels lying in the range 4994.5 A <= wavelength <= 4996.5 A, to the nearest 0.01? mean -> 7.06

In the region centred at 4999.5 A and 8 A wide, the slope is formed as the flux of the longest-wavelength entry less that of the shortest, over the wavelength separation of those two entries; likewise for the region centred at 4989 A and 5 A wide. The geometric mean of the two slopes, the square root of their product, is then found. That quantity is 0.38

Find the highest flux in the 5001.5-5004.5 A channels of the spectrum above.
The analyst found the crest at 6.41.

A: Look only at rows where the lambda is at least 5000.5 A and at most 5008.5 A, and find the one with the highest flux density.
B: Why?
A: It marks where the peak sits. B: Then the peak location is 5006 A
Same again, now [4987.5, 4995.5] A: 4993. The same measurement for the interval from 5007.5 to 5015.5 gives 5009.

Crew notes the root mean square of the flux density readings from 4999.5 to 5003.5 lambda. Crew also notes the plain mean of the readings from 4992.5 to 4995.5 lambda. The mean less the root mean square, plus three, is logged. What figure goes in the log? 3.2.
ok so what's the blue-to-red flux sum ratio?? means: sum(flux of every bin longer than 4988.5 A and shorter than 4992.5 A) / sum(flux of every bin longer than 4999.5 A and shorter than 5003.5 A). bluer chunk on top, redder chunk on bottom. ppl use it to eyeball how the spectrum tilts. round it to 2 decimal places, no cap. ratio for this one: 0.89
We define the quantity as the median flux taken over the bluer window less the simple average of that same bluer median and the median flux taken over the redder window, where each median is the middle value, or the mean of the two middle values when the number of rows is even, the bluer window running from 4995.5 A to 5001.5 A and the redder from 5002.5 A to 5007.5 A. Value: 0.2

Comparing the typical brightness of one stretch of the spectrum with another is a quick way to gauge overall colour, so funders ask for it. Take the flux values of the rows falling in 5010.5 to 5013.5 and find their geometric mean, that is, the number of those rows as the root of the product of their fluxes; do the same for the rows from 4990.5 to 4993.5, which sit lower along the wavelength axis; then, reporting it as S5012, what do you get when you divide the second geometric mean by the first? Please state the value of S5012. 1.03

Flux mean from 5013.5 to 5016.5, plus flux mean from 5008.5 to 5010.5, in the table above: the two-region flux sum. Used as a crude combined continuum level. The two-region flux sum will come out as 13.1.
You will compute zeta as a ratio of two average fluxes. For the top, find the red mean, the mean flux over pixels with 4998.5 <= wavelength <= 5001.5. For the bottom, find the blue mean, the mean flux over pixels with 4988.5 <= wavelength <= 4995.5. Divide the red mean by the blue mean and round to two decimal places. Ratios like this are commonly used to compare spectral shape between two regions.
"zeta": 1.05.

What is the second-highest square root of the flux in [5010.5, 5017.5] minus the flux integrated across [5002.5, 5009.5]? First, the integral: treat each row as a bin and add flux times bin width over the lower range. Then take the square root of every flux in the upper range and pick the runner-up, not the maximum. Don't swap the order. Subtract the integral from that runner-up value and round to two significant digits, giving -45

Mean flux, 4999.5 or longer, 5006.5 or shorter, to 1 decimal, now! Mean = 6.7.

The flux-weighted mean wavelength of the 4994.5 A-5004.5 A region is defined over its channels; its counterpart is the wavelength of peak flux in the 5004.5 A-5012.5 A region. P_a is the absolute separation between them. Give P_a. 6.7 A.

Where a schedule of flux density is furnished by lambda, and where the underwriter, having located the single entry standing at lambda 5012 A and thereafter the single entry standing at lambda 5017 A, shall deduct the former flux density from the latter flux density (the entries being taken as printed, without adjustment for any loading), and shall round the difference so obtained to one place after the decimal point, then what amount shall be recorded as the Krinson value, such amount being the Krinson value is 2.0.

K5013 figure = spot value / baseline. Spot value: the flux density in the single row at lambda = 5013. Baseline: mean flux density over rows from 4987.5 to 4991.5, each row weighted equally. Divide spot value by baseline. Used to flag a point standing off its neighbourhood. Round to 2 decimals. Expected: 1.18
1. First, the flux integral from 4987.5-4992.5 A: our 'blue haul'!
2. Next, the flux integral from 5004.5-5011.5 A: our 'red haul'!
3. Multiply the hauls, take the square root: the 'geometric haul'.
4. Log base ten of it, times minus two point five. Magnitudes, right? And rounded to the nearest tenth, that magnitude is -3.9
